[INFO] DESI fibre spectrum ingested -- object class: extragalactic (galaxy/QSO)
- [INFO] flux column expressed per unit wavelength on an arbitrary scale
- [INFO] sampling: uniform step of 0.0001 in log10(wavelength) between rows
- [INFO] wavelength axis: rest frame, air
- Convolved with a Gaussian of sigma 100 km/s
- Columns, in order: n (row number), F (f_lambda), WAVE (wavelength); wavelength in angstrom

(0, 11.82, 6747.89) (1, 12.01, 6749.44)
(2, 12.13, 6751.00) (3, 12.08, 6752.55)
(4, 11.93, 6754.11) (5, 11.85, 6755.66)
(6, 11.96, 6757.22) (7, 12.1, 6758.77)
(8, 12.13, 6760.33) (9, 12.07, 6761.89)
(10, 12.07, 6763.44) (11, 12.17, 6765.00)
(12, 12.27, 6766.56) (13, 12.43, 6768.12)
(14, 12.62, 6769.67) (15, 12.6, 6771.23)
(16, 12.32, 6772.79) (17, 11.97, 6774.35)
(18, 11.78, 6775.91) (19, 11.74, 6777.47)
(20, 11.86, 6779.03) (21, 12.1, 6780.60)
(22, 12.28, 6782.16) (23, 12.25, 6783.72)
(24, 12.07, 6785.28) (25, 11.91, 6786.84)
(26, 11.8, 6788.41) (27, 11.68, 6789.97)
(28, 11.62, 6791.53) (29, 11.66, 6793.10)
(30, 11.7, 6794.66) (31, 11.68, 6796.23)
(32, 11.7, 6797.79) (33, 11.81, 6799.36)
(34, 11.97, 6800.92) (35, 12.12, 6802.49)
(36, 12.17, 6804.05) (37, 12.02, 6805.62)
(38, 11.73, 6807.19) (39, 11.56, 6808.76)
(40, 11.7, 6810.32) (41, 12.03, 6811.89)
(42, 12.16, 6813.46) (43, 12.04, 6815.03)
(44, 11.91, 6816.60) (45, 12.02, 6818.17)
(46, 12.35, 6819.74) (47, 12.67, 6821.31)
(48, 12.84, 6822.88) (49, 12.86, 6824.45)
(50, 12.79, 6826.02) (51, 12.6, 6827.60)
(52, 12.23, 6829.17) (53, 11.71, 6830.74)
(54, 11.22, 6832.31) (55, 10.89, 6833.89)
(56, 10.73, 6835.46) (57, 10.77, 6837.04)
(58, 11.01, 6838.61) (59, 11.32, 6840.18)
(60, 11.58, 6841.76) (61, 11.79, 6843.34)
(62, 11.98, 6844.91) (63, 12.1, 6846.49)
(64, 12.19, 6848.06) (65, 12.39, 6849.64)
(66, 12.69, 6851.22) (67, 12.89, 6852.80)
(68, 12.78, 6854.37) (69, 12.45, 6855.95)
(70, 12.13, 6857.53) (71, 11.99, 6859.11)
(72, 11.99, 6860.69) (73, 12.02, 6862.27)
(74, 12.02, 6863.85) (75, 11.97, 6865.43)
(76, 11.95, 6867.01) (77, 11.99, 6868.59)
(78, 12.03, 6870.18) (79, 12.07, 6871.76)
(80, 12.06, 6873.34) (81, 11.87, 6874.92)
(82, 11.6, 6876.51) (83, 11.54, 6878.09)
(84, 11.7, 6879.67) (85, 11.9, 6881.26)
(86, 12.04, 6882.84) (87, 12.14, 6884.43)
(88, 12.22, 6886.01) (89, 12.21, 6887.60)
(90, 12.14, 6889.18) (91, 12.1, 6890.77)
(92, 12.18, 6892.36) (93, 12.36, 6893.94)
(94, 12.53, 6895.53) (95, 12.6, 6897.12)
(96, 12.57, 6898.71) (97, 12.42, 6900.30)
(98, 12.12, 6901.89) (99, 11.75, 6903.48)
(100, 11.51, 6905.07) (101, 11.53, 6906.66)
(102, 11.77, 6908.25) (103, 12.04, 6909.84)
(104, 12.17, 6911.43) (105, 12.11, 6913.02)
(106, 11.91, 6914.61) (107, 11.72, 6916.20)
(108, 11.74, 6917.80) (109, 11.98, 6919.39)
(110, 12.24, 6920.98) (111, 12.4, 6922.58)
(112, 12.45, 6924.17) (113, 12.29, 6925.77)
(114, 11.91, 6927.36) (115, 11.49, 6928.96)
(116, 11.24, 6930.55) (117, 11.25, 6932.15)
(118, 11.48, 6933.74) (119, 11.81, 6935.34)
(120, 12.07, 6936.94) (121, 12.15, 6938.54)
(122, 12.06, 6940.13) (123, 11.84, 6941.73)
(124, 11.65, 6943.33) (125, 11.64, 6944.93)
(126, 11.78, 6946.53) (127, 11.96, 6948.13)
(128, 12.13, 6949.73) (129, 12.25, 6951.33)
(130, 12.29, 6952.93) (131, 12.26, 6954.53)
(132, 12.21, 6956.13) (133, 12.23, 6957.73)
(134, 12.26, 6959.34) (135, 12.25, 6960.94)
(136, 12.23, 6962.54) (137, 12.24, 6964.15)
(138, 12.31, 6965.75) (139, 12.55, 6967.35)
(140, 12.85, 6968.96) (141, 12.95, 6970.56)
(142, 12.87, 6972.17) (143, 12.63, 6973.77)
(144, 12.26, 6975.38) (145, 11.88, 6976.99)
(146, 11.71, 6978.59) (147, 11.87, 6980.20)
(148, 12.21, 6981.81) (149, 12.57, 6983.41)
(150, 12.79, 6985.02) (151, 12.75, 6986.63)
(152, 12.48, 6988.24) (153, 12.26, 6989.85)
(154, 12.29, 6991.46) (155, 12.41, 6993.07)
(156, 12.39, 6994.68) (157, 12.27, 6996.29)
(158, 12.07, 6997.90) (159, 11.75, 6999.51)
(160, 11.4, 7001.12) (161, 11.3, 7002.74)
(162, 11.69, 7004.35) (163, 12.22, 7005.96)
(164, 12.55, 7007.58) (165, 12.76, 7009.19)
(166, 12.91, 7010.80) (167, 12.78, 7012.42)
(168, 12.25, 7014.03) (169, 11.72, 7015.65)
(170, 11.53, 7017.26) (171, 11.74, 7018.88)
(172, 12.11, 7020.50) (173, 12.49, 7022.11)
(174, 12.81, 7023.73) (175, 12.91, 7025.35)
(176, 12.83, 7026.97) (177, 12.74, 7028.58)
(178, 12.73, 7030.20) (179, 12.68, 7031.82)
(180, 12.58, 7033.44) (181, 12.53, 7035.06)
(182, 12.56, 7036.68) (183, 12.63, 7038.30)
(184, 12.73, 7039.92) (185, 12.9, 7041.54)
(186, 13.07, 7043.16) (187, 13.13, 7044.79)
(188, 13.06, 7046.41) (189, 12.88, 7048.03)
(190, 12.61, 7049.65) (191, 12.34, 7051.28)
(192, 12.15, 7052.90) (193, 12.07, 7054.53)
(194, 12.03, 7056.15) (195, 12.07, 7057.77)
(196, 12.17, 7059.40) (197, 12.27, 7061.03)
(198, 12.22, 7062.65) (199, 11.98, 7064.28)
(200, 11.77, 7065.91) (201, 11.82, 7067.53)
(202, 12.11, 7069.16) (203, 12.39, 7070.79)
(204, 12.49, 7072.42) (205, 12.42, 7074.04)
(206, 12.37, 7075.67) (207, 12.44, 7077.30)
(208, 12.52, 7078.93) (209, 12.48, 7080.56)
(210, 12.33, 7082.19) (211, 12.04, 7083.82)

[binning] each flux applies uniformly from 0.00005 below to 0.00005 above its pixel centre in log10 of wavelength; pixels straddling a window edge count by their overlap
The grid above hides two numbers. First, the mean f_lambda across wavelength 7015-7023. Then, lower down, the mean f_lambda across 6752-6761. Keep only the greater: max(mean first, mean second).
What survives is 12.0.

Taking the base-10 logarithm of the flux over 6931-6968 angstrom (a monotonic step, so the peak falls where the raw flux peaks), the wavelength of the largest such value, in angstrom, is 6967.35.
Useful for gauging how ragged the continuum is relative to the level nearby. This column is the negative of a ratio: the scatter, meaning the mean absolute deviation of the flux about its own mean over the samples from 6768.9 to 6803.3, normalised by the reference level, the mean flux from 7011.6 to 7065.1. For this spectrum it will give -0.019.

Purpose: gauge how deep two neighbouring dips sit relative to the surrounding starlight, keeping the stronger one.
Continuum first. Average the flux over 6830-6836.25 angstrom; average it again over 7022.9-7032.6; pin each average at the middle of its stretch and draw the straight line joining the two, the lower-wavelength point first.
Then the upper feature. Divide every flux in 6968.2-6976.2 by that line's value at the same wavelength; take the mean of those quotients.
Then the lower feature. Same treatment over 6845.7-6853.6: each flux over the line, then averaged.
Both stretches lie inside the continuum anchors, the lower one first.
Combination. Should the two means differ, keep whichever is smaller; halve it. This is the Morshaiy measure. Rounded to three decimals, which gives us 0.516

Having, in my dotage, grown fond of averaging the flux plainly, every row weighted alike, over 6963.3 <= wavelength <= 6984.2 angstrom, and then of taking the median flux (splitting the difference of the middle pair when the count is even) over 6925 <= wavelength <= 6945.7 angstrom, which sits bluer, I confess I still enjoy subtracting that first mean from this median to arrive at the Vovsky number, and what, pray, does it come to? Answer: -0.57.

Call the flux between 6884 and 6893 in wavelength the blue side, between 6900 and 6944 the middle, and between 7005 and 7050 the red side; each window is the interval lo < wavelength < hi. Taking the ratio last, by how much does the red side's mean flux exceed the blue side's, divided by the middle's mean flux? 0.035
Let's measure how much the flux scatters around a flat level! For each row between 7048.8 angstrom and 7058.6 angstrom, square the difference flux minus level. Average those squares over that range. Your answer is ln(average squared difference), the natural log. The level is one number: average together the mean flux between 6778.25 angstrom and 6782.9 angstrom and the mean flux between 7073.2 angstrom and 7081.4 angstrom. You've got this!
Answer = -3.1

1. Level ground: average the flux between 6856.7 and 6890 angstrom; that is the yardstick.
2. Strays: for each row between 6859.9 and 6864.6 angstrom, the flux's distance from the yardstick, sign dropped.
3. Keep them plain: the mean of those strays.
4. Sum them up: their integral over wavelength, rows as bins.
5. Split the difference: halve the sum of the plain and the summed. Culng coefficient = 0.1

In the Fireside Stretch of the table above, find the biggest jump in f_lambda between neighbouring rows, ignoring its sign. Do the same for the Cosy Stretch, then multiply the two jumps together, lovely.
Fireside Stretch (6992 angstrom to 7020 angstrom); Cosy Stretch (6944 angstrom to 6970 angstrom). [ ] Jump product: 0.16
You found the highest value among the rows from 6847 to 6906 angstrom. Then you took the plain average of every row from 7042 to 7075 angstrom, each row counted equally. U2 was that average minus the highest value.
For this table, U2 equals -0.5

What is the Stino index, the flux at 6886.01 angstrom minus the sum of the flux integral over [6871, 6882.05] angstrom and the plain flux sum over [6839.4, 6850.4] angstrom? -202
